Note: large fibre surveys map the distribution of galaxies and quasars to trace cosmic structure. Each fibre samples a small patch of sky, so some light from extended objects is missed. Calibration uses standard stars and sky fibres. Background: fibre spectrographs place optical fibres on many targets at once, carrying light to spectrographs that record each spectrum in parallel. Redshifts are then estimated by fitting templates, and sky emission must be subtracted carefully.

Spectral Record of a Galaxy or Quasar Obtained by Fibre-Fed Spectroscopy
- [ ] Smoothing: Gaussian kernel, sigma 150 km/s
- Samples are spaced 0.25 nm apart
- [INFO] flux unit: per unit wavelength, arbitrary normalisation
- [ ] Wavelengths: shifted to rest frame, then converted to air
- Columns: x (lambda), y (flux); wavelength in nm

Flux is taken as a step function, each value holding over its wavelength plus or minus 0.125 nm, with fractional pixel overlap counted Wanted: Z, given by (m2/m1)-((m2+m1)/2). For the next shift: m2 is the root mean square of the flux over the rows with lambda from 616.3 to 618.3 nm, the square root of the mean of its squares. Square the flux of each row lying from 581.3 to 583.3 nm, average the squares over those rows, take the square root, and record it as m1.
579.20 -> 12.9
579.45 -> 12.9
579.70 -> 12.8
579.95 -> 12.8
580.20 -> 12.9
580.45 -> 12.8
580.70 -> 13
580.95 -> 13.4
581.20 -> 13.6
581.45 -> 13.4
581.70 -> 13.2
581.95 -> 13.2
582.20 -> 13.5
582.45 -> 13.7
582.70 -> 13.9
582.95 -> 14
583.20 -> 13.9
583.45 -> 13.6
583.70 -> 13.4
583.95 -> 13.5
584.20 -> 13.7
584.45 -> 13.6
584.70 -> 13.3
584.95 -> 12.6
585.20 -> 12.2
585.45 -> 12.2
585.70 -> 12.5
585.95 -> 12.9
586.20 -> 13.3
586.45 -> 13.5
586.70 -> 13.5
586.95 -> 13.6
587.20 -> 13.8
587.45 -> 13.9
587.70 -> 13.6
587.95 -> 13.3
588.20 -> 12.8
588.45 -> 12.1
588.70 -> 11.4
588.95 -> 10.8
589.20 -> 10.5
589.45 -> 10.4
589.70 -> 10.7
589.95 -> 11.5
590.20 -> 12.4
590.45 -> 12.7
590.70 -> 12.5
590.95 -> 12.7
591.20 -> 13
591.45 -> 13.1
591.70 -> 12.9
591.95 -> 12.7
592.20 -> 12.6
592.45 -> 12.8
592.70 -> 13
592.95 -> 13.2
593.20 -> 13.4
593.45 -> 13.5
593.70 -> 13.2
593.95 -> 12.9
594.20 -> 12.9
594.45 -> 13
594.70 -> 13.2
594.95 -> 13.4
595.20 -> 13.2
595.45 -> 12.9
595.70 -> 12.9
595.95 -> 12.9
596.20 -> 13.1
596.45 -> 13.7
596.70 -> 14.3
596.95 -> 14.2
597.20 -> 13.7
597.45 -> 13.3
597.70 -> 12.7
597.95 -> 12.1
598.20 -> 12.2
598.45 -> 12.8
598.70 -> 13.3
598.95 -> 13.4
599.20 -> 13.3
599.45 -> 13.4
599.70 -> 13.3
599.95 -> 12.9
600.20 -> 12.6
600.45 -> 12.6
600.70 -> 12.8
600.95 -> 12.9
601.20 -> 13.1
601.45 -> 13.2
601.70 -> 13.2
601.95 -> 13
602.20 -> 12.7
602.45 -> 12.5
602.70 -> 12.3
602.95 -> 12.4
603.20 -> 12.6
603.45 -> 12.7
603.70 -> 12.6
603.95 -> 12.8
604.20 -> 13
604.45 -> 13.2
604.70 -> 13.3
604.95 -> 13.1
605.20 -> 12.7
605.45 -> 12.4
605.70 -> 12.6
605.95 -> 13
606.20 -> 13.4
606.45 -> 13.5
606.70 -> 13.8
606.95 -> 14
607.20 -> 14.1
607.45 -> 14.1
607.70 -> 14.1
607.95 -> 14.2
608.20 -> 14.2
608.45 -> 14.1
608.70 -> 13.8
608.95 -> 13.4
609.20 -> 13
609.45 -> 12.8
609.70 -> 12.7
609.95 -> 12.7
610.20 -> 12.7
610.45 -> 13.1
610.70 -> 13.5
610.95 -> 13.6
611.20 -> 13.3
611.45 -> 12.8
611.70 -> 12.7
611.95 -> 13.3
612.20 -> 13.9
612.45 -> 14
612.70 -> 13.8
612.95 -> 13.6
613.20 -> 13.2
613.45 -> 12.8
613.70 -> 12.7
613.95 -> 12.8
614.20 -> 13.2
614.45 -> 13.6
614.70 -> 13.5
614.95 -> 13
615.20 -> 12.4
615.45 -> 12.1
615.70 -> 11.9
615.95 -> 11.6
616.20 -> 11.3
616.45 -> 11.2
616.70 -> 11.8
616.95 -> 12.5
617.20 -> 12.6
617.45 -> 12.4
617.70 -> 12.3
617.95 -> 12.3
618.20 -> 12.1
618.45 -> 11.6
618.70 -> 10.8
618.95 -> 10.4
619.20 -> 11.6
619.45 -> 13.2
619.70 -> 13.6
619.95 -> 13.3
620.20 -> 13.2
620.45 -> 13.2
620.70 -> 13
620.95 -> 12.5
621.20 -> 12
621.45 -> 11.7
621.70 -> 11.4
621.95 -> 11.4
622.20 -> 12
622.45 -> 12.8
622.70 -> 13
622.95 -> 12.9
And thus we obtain -12.0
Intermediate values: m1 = 13.6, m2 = 12.2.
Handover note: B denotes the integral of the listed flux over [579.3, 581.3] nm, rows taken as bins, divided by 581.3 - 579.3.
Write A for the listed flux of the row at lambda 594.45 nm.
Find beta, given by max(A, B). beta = 13.0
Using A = 13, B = 13.0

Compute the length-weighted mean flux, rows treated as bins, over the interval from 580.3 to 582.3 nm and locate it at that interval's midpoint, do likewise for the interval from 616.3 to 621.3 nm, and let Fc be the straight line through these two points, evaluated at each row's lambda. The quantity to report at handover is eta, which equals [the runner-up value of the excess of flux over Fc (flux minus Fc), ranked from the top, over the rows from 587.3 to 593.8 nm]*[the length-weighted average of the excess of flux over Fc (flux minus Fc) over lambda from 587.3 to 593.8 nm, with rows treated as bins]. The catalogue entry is -0.3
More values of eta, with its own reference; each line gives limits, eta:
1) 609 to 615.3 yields 1.0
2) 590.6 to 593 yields 0.0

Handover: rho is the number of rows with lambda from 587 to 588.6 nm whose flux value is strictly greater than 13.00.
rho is 4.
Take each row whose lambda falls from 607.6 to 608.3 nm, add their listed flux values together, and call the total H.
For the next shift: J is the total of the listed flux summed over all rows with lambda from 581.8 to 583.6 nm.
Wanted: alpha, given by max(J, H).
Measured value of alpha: 96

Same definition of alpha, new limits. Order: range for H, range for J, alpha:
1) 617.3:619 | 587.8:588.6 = 82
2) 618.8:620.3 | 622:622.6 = 75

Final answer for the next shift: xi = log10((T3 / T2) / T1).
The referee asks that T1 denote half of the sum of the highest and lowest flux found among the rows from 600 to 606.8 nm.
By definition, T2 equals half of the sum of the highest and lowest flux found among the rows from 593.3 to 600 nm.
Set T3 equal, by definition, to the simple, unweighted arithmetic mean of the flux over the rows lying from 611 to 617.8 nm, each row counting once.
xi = -1.13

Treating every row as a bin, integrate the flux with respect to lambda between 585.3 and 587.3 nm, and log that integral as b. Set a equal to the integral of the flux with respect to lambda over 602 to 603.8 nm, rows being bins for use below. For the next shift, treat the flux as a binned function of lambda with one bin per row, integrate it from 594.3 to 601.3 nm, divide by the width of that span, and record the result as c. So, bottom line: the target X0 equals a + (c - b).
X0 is 9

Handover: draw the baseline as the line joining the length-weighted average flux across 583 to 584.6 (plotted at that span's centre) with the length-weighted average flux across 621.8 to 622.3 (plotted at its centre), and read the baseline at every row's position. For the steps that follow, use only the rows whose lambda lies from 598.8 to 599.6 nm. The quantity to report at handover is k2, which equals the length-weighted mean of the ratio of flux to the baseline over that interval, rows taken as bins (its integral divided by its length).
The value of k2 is 1.04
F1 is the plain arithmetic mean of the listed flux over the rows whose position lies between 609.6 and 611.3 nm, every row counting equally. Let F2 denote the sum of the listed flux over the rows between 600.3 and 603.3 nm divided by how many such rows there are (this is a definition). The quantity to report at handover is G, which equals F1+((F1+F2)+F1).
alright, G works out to 52.0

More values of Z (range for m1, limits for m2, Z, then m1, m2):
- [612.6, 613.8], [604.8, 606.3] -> -12.1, 13.2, 12.9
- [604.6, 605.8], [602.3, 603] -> -11.6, 12.8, 12.4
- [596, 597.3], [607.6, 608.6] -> -13.0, 13.8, 14.2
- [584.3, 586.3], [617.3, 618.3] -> -11.6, 12.8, 12.3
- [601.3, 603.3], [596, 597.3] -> -12.2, 12.7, 13.8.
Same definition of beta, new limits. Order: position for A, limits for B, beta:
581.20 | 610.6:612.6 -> 13.6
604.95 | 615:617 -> 13.1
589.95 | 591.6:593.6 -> 13.0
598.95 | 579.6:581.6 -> 13.4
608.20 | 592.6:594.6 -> 14.2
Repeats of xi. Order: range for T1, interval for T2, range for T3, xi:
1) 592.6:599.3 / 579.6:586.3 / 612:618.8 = -1.14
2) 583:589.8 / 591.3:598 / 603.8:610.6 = -1.08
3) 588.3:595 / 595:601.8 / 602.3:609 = -1.08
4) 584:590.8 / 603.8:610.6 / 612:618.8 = -1.11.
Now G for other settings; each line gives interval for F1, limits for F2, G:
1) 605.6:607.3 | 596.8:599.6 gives 53.6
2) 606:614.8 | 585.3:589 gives 53.2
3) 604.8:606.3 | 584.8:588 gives 51.7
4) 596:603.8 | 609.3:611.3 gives 52.0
